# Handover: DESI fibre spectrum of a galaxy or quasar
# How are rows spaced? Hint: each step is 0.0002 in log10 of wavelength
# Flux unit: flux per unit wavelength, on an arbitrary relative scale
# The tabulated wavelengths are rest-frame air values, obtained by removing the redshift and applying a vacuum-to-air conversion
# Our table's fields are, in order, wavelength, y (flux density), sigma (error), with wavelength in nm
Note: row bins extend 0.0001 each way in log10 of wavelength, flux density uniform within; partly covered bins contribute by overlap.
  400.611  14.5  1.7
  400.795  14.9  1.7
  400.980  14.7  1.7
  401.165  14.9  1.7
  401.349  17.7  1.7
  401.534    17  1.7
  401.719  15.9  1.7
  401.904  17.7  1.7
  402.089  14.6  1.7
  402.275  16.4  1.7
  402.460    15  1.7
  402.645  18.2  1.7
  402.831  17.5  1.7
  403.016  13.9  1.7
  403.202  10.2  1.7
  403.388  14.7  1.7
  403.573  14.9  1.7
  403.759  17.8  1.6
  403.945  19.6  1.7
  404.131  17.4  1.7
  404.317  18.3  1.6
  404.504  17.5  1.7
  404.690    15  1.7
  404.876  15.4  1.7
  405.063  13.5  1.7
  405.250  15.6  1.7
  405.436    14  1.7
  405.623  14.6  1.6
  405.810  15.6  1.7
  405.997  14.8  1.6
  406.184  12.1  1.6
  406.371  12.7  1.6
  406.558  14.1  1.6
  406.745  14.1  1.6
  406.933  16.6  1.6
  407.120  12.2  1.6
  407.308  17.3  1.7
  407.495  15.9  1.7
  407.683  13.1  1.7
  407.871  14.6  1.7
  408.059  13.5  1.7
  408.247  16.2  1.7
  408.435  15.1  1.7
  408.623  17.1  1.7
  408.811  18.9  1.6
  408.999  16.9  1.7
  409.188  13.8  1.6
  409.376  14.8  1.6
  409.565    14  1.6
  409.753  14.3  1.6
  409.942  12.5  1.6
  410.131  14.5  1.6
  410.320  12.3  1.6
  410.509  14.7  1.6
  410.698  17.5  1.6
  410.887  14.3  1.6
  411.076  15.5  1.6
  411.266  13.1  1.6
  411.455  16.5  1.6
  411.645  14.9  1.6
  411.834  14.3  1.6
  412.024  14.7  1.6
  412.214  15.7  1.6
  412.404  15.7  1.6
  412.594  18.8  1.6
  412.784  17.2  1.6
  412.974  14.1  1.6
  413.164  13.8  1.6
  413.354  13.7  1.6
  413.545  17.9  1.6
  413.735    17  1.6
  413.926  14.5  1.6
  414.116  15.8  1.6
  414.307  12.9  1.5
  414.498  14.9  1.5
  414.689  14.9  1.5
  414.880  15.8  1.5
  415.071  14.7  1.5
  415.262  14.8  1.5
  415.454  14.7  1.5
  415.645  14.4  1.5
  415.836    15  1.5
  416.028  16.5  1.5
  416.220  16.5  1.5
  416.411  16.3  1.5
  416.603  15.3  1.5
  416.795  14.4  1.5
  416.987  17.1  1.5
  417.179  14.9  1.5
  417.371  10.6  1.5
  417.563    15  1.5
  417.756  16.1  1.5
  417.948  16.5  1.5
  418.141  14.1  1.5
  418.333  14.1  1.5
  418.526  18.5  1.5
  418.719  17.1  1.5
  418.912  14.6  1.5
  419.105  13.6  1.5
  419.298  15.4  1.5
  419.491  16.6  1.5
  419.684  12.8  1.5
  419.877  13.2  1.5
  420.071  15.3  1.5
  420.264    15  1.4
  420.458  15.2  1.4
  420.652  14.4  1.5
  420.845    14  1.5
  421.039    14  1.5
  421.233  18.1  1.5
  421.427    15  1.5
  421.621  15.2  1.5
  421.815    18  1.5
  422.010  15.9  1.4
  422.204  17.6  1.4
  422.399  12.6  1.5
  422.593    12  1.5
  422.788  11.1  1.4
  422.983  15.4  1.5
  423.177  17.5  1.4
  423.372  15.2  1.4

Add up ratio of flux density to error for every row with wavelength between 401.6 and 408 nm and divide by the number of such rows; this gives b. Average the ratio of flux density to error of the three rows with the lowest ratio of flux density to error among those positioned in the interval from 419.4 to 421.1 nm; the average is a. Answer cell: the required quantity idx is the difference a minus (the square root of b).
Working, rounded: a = 8.9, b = 9.17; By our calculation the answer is 5.9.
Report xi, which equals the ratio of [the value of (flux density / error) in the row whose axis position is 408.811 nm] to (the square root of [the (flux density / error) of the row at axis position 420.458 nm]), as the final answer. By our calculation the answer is 3.6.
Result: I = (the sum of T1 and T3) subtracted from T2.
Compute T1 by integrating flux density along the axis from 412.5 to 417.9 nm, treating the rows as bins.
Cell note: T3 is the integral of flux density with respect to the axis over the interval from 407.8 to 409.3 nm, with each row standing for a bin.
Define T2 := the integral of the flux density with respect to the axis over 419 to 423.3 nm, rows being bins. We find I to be -42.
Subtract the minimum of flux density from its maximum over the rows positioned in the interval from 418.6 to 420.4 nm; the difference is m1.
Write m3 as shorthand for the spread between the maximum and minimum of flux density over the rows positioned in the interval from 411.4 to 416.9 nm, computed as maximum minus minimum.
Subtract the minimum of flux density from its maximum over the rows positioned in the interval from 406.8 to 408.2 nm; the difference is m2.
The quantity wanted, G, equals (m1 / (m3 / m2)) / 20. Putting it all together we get 0.19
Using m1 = 4.3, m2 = 5.1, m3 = 5.9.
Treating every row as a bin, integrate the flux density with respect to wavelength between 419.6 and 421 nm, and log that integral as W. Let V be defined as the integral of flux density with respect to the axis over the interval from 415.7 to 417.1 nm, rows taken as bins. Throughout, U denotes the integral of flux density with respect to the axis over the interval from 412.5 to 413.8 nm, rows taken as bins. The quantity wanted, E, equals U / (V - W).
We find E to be 10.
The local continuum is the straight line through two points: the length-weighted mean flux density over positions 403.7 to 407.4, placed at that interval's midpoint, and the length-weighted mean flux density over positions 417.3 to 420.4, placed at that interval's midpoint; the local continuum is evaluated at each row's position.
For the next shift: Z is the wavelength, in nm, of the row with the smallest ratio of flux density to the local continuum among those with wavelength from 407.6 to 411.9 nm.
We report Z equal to 410.320 nm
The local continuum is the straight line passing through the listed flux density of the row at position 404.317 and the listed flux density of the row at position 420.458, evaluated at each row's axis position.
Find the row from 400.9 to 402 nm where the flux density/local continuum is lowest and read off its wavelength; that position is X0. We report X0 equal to 400.980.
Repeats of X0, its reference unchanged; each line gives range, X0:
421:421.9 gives 421.039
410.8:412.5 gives 411.266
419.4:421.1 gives 419.684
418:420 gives 419.684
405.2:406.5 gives 406.184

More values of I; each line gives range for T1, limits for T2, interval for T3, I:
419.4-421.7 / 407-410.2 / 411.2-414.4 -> -35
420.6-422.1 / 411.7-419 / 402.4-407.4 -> 12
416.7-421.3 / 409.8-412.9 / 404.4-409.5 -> -99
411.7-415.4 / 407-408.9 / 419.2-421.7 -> -65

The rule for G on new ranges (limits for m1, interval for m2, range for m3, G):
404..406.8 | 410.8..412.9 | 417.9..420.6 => 0.31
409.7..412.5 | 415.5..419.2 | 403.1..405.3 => 0.22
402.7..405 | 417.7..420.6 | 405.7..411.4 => 0.39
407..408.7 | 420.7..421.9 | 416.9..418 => 0.16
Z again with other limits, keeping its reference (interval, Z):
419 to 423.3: 422.788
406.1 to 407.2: 406.184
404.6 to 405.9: 405.063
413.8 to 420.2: 417.371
